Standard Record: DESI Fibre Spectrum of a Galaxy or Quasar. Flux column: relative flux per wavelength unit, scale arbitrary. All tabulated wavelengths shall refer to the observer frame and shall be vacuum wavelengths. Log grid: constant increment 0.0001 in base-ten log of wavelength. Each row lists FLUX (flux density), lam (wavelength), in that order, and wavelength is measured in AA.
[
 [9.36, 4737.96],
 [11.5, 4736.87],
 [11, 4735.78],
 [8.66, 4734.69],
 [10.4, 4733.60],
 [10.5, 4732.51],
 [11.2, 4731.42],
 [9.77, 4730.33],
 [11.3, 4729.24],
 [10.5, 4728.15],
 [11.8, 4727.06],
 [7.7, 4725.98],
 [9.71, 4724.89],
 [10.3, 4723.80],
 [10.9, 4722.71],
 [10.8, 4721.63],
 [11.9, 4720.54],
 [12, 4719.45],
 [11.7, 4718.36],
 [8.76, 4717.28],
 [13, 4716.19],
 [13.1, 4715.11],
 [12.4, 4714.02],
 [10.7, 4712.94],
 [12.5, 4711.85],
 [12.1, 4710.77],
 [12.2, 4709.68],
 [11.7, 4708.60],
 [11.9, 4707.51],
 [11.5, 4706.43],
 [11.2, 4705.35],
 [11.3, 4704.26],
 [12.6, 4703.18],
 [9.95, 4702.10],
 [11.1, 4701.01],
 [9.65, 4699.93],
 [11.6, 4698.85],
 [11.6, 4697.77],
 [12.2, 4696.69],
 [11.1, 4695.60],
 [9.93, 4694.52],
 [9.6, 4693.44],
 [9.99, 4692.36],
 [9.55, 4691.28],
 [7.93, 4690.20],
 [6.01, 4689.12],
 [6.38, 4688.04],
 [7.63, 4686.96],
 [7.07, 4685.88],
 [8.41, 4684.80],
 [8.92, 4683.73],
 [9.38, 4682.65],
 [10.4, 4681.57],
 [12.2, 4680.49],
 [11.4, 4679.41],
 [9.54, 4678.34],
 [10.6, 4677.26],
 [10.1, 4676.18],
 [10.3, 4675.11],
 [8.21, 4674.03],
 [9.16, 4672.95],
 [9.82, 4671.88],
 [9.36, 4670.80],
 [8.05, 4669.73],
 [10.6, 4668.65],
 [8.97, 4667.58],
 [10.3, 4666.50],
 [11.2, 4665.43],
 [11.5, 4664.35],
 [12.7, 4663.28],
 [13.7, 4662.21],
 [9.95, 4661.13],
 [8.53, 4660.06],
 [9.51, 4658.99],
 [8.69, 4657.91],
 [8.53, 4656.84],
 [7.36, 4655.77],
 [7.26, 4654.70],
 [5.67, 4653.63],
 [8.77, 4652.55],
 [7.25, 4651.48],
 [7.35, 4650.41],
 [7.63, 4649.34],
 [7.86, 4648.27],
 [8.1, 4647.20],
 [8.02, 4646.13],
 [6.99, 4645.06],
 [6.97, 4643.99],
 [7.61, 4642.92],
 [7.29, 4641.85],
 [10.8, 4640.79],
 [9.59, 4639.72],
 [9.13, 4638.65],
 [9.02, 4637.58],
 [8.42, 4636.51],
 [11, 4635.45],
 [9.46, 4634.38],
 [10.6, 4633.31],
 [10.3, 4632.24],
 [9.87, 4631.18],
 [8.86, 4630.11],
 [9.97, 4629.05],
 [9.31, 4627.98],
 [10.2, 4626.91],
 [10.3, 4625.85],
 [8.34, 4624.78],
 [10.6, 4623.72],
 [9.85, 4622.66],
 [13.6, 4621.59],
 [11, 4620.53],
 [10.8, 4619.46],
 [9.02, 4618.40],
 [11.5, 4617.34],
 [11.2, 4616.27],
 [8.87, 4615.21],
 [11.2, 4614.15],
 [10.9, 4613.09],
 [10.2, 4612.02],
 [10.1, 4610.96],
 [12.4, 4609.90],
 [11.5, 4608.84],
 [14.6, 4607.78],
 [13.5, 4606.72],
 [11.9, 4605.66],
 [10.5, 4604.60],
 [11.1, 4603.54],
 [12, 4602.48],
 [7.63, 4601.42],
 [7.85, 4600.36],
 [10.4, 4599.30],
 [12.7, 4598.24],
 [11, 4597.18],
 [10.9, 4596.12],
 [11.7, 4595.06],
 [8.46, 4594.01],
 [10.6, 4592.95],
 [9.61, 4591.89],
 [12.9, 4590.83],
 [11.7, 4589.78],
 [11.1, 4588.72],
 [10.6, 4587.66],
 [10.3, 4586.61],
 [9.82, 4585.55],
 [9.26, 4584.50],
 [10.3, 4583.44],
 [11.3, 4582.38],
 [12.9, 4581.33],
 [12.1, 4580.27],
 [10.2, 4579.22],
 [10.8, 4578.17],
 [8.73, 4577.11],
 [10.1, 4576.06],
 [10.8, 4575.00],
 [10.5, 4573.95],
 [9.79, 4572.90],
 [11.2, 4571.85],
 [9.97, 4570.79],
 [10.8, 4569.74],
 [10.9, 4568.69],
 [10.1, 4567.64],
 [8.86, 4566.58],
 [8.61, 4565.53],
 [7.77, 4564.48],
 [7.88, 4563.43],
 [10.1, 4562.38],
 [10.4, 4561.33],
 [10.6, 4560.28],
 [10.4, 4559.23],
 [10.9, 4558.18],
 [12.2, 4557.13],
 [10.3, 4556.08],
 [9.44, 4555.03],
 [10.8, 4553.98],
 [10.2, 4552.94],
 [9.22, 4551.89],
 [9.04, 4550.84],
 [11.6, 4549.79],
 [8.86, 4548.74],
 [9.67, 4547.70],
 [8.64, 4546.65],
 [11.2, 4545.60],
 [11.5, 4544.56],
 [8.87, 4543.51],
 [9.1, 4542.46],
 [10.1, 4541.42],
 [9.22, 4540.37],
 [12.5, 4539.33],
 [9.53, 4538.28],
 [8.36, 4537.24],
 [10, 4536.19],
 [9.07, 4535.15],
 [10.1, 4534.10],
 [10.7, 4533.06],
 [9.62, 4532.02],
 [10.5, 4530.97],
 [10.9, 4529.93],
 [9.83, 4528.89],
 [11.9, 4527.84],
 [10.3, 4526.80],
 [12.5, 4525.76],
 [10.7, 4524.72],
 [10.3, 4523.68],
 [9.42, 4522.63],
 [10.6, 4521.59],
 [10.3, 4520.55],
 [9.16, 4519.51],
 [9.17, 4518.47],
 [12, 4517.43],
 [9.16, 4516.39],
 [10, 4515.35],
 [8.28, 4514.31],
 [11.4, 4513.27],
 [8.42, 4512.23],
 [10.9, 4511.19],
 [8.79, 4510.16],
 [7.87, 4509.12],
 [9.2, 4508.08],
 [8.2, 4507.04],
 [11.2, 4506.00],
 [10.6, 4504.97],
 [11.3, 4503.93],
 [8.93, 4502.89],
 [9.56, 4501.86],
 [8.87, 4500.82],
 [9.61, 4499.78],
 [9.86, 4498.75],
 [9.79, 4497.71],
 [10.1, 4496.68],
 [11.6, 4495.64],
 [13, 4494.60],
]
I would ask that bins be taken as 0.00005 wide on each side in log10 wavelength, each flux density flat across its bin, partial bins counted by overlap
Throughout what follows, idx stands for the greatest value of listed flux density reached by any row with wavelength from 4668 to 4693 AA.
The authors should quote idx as 12.2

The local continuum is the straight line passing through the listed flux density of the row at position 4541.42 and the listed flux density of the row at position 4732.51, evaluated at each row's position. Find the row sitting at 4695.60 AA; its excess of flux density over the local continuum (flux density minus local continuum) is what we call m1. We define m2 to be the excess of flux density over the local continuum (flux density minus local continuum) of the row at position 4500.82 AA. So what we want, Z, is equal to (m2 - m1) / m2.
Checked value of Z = 2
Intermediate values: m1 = 0.7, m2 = -1.1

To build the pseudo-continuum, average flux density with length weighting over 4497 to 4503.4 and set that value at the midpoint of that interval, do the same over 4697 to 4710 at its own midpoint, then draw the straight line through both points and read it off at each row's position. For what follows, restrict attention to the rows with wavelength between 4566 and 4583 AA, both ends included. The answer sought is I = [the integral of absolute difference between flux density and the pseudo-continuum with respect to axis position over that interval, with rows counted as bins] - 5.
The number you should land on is 9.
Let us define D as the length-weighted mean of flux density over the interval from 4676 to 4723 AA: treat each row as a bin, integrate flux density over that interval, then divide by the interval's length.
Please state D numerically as 10.6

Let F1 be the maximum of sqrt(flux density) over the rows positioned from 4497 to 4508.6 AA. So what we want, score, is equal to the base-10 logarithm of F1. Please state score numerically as 0.53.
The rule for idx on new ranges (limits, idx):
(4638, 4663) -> 13.7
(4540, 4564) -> 12.2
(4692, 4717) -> 13.1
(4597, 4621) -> 14.6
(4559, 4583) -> 12.9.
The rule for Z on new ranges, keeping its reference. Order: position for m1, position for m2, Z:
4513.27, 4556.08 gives -7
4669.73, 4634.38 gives -2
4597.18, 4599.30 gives -3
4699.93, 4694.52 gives -1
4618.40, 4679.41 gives 2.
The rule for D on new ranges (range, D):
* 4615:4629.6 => 10.4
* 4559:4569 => 9.5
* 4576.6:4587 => 10.6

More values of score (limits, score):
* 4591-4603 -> 0.55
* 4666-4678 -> 0.51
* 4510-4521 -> 0.54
